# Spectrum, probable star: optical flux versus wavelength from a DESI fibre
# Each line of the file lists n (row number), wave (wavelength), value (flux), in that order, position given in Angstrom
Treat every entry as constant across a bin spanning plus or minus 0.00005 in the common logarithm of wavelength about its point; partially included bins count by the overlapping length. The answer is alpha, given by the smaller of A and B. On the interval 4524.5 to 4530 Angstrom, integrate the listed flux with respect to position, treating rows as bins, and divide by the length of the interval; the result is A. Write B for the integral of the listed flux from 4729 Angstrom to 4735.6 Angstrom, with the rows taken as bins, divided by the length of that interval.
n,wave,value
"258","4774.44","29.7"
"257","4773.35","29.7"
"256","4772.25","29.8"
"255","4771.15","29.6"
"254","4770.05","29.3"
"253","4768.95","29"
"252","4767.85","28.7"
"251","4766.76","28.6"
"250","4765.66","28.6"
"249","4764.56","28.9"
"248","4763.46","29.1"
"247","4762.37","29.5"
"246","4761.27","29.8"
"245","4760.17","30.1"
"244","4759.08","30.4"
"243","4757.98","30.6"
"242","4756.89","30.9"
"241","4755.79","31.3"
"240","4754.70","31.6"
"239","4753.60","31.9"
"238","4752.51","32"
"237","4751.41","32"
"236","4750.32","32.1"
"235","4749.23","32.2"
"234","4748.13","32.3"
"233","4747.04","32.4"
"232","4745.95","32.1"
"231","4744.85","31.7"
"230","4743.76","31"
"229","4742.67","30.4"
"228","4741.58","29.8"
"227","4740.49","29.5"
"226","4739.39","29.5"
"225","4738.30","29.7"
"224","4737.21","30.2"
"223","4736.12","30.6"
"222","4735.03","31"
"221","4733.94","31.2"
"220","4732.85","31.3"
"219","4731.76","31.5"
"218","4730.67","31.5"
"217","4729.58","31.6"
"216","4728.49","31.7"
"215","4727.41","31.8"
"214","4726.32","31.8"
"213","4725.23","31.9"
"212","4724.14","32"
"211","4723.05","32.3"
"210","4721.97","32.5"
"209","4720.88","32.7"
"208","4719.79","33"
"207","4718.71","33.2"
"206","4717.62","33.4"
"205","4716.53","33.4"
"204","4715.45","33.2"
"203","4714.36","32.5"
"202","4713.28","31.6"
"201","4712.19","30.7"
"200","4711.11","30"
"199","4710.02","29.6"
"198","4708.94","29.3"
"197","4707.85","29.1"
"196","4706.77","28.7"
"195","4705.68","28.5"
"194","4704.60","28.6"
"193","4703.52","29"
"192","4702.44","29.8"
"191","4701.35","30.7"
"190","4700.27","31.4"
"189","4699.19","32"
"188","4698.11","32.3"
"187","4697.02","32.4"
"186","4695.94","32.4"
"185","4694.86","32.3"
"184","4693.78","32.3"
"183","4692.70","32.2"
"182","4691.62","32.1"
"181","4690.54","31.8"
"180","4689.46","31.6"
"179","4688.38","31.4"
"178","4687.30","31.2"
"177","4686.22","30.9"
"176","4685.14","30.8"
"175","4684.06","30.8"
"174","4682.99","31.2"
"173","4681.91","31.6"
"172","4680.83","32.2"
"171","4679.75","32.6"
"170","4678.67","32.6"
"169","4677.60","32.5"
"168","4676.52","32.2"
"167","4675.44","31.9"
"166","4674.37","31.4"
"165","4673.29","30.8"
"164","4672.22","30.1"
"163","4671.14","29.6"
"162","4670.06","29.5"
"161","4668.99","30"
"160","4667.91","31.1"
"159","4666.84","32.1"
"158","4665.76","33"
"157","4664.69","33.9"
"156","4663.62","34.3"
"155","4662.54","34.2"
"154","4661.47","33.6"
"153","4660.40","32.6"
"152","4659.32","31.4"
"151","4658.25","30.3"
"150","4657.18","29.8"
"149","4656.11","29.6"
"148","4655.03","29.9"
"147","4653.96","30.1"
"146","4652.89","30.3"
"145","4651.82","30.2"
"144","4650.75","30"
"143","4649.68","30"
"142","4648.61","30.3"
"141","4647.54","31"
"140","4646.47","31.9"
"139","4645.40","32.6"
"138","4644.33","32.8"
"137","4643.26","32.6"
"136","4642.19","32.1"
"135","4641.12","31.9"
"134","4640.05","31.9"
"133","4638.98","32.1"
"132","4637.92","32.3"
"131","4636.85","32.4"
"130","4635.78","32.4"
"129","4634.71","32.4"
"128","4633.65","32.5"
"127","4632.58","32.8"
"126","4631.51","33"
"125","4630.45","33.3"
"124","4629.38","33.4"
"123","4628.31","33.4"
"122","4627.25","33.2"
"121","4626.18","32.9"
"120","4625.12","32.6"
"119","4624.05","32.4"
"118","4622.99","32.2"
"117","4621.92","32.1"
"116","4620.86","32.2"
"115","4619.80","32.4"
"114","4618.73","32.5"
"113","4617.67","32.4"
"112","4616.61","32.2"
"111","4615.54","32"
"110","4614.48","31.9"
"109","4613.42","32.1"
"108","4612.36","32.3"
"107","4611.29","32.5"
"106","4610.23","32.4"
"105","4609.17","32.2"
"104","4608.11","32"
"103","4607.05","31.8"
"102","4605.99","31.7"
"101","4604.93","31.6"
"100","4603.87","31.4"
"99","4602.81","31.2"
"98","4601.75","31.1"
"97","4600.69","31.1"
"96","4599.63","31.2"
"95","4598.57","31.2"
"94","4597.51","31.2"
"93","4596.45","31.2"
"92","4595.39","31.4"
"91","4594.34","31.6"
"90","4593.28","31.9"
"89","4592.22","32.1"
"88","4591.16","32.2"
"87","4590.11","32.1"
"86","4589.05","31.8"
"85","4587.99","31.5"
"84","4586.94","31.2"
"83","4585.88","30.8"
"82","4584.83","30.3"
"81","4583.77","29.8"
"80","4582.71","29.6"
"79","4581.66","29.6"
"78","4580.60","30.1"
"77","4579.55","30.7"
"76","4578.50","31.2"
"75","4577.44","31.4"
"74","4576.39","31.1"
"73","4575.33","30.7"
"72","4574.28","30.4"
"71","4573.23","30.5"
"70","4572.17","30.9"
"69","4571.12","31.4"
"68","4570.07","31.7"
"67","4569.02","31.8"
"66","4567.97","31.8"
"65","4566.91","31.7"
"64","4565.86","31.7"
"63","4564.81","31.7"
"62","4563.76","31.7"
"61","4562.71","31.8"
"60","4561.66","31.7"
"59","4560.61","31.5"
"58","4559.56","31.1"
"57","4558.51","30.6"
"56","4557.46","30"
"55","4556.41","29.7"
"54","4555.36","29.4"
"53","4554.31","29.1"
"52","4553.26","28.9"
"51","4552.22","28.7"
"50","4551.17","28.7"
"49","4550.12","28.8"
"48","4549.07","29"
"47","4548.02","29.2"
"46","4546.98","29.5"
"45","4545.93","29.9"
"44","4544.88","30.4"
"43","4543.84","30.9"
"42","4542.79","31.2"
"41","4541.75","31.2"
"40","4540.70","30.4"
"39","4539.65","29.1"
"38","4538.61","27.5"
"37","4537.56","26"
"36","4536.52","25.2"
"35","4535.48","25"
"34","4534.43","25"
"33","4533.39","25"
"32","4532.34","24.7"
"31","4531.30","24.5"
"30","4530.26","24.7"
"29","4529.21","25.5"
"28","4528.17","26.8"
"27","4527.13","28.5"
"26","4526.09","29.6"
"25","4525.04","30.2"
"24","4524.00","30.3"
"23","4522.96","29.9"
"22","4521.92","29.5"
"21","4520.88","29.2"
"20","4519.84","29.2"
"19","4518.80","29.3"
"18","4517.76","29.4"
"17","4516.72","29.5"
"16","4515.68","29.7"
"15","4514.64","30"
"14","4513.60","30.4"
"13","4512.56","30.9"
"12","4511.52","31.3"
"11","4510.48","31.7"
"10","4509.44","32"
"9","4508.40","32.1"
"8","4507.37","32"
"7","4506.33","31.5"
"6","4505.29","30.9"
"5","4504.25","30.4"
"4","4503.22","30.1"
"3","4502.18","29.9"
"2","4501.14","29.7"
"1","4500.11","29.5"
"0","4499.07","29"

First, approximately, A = 27.9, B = 31.34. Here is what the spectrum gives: 27.9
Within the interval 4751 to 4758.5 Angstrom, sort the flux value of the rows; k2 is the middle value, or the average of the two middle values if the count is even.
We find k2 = 31.6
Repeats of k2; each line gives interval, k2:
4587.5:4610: 31.6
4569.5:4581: 30.9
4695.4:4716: 30.7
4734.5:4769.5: 30.5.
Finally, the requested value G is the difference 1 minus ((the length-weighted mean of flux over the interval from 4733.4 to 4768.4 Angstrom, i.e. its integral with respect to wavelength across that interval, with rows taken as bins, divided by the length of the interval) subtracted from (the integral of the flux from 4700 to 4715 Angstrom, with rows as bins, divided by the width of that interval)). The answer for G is 1.7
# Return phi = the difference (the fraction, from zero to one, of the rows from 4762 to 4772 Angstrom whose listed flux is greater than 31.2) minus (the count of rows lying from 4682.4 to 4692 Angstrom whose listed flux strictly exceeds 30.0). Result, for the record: -9.0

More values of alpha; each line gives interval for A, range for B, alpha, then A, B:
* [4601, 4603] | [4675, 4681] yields 31.1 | 31.1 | 32.33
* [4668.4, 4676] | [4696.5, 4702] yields 30.5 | 30.5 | 31.67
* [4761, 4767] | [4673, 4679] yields 29.0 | 29.0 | 31.94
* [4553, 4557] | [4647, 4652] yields 29.3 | 29.3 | 30.32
